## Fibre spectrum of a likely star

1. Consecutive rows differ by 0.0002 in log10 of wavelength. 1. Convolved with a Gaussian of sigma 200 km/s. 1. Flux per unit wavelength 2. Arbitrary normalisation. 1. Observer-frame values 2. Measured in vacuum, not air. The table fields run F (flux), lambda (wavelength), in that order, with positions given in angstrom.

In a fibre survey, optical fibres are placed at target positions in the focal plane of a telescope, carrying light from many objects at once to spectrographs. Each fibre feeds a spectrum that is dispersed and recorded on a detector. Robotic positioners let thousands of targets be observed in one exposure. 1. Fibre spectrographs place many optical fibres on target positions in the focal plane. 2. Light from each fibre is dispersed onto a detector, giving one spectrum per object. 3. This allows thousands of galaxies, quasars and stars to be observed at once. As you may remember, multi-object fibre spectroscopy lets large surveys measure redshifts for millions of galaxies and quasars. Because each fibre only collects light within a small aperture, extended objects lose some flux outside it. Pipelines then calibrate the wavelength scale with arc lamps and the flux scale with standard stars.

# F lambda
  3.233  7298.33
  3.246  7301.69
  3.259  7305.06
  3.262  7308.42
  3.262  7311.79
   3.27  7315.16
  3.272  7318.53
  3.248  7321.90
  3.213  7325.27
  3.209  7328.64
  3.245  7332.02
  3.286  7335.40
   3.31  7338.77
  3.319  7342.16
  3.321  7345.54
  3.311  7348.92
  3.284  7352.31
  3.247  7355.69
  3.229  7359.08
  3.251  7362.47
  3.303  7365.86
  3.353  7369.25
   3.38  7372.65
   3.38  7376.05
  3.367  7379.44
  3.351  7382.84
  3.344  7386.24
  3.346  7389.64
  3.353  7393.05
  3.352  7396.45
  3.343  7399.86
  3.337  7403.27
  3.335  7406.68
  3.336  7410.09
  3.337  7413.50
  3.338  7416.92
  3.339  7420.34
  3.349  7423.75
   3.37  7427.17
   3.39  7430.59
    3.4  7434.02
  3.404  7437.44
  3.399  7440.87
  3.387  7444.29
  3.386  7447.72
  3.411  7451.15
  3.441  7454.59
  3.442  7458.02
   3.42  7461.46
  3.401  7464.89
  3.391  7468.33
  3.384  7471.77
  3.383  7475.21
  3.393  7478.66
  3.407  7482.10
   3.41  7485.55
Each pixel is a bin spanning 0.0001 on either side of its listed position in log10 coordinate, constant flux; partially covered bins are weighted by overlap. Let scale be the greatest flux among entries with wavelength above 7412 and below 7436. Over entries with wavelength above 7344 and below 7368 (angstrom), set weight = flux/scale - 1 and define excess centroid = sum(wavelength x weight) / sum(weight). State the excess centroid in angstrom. 7356.6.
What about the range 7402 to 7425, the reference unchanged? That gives 7413.1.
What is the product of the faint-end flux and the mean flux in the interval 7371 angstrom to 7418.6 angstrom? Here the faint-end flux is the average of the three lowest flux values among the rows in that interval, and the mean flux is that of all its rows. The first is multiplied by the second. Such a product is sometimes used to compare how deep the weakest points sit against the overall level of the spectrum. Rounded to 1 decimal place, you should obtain 11.2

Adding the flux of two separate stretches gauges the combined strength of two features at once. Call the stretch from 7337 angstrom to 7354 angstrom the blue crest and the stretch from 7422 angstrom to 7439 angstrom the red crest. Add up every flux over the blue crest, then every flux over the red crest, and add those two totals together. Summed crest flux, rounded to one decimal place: 33.5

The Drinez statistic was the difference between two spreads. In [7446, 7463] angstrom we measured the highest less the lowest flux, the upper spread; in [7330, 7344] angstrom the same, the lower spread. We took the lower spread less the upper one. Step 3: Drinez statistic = 0.018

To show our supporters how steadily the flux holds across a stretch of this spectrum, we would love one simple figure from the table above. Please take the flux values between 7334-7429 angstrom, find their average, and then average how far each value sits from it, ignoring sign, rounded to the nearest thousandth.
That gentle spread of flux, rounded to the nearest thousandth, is 0.030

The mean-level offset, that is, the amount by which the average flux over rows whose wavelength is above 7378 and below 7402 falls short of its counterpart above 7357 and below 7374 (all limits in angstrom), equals -0.05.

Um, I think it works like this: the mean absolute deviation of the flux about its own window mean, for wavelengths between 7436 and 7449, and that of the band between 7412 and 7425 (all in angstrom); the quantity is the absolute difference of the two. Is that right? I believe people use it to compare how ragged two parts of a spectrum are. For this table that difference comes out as 0.0034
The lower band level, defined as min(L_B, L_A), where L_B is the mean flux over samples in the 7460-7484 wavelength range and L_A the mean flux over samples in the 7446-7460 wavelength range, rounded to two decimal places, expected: 3.40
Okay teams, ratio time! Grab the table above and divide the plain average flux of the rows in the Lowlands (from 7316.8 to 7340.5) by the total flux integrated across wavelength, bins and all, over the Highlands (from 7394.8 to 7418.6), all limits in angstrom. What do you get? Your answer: 0.041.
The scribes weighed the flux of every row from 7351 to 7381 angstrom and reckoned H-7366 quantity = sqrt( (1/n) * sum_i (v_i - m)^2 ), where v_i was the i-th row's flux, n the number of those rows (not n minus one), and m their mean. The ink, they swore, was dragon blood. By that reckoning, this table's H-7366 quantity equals 0.057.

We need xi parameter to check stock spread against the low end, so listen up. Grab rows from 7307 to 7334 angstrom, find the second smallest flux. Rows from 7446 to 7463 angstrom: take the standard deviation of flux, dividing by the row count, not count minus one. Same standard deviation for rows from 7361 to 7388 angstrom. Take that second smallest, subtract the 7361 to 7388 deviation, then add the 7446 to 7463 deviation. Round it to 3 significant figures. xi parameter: 3.19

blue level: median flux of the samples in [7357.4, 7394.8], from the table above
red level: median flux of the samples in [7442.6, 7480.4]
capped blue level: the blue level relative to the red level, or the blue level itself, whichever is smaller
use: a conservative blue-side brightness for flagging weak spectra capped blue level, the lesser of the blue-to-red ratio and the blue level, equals 0.988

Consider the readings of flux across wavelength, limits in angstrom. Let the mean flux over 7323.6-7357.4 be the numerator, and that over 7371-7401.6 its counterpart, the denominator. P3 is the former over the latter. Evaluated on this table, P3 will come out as 0.975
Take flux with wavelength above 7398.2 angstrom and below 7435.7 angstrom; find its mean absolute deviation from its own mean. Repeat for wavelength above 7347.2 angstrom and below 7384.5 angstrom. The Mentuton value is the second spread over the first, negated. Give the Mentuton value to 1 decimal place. -2.5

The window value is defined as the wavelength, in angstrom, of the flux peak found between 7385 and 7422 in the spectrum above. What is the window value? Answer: 7393.05 angstrom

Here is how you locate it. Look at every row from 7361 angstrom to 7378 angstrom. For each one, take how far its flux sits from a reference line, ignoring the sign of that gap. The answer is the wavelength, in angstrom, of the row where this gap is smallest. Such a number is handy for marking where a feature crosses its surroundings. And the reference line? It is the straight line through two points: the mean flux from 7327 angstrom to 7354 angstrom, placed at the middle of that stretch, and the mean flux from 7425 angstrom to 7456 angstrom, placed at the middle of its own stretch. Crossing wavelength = 7365.86 angstrom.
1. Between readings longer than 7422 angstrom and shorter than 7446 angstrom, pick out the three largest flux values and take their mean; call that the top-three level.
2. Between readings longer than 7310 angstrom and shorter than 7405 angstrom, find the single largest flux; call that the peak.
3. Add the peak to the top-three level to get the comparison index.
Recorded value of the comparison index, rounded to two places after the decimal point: 6.78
